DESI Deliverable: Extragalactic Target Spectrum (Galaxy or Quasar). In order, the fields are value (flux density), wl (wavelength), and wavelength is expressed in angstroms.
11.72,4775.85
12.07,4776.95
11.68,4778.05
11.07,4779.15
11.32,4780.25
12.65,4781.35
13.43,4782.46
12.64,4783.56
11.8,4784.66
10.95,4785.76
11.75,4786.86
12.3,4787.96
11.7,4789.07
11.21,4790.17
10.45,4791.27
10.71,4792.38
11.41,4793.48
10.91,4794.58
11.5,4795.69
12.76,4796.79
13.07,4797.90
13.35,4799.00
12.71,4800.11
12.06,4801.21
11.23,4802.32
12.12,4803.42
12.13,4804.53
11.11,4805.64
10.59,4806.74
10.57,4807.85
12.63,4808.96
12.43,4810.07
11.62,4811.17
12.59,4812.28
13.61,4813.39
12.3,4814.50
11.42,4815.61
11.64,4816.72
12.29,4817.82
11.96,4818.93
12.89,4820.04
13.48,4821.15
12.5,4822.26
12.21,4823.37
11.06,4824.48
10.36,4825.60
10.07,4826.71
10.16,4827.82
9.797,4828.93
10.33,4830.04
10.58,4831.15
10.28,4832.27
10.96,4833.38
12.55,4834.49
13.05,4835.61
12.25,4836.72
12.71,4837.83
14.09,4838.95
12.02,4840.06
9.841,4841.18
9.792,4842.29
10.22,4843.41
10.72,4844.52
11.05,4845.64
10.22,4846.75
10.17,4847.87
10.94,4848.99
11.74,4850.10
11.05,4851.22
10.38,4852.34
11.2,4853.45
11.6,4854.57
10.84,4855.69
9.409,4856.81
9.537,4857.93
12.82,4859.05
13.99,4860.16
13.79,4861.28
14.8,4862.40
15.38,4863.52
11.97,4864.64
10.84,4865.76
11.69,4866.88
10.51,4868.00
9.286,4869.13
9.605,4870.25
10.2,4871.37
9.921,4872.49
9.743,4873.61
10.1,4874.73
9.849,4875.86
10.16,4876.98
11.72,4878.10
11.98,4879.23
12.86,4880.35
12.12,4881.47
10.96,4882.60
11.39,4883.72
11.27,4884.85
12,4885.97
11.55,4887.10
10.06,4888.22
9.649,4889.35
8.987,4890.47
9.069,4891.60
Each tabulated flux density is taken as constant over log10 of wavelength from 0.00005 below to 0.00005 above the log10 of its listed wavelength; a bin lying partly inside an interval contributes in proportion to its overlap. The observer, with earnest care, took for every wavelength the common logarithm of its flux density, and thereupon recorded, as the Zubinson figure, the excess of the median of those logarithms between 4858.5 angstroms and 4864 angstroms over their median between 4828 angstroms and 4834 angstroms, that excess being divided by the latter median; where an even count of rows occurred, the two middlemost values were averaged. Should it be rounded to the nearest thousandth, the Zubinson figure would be 0.130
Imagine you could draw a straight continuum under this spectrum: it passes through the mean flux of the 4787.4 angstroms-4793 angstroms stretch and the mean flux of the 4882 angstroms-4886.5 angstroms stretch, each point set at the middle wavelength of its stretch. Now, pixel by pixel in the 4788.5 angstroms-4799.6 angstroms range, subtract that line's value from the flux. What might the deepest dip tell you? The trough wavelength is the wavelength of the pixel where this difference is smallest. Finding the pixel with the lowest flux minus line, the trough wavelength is 4791.27 angstroms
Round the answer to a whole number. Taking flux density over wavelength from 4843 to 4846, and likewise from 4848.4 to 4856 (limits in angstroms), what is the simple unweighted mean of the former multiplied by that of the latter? 118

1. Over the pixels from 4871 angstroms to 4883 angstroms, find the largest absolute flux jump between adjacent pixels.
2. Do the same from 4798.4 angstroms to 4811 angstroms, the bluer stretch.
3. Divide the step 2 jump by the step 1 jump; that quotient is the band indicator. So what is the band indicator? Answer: 1.3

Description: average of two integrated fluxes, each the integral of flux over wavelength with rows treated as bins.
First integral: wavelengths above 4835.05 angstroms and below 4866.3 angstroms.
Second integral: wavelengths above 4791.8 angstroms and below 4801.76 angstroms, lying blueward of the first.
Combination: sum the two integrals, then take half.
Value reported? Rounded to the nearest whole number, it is 242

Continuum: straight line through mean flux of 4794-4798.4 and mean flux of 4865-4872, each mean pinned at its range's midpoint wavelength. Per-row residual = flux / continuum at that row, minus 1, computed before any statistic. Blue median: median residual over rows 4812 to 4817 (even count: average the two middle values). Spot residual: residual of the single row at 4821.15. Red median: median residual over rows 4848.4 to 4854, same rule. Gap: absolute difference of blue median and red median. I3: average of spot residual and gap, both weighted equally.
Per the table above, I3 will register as 0.10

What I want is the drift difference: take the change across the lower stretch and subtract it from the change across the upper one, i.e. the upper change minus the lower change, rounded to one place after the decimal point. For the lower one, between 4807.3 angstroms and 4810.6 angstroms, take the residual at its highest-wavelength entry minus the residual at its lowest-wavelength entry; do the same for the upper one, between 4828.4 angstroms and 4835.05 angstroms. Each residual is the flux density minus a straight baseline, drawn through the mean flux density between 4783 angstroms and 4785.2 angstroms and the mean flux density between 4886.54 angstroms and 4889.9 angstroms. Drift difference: 1.0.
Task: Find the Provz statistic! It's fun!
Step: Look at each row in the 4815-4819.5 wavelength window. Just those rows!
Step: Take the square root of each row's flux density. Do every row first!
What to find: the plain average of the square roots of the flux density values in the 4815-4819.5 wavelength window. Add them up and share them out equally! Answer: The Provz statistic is 3.44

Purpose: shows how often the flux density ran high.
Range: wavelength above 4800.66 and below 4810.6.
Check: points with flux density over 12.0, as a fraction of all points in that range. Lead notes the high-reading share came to 0.56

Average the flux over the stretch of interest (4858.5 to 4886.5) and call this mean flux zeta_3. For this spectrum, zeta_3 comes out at 11.6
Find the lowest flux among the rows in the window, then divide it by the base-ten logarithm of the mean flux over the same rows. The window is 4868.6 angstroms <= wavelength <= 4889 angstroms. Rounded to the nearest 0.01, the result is 8.98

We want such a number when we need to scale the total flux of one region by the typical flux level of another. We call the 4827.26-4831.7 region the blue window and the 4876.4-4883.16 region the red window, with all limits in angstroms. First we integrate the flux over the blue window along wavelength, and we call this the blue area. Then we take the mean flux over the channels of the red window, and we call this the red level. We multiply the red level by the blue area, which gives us 529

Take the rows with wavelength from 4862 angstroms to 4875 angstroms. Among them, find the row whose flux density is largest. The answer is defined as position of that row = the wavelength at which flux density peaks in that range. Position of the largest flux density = 4863.52 angstroms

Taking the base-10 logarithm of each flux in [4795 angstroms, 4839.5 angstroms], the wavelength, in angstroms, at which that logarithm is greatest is 4838.95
